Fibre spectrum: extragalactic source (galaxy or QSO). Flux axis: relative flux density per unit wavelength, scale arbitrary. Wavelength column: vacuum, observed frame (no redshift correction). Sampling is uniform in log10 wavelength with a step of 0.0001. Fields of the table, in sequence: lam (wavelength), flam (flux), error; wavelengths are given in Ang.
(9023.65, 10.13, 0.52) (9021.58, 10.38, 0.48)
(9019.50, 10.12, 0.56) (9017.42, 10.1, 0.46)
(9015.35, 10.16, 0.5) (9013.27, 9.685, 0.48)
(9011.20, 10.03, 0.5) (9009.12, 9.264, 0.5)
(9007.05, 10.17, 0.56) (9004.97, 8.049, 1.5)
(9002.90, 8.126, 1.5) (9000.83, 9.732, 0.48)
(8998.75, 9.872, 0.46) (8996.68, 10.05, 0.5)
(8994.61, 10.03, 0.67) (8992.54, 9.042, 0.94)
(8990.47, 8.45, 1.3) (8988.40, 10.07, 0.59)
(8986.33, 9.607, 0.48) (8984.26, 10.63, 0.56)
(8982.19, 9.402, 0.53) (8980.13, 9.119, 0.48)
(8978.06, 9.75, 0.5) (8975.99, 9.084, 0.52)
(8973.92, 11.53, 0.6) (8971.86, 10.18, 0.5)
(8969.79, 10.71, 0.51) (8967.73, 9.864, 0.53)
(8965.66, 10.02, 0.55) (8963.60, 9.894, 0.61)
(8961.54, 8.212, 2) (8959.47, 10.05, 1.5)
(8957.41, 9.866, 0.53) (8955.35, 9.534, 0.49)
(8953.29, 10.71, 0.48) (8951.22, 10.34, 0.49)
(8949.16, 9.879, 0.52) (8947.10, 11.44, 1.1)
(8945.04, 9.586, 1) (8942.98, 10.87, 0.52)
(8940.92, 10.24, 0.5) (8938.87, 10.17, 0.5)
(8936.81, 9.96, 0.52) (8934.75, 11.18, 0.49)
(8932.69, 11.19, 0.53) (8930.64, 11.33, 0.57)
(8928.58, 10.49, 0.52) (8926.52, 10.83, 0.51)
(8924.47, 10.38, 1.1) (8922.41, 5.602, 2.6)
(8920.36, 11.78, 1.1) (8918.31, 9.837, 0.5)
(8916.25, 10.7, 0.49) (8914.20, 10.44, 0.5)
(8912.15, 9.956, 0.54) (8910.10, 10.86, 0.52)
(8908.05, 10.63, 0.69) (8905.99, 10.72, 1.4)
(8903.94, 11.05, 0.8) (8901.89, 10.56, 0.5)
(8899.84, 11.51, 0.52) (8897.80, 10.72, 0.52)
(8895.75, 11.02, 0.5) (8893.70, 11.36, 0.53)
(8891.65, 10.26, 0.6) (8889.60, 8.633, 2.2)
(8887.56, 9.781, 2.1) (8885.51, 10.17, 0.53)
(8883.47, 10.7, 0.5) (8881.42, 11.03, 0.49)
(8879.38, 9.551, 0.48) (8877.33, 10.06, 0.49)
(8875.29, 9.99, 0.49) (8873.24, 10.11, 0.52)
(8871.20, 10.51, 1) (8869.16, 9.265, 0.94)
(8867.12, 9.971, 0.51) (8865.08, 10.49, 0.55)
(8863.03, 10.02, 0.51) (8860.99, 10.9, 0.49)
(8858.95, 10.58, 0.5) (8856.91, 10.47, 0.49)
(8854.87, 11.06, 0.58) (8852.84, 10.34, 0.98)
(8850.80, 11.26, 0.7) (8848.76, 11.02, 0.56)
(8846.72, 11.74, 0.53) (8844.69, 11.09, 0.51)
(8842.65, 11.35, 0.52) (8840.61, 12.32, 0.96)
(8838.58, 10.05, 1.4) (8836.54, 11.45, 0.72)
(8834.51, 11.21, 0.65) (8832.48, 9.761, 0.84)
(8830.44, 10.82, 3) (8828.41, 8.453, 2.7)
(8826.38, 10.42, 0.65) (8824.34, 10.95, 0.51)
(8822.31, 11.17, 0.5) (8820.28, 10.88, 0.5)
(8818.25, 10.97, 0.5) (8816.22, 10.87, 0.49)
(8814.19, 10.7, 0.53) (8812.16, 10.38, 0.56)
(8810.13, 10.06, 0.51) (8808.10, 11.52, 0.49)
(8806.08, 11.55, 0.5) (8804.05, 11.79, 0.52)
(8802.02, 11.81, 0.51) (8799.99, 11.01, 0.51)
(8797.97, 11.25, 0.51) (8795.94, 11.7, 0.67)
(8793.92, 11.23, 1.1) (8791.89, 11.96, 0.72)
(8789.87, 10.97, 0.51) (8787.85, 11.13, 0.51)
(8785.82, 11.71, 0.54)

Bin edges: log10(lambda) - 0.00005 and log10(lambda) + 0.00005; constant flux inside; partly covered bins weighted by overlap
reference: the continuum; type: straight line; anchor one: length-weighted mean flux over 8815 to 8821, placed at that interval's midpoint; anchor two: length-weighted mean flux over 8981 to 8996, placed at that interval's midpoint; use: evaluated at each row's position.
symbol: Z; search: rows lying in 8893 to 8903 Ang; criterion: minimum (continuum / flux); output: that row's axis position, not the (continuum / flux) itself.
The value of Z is 8899.84 Ang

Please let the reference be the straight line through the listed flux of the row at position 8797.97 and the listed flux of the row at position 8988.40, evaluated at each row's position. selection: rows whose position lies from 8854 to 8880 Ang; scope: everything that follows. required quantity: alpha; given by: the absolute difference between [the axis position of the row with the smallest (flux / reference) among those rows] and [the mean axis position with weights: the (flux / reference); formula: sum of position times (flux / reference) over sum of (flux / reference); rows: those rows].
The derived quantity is 2.3 Ang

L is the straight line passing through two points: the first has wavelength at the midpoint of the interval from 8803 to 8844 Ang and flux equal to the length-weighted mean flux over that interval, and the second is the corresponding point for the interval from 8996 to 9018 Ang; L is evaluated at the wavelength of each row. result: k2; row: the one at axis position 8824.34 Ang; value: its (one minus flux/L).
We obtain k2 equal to -0.01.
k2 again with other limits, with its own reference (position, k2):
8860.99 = -0.03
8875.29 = 0.05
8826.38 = 0.04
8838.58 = 0.06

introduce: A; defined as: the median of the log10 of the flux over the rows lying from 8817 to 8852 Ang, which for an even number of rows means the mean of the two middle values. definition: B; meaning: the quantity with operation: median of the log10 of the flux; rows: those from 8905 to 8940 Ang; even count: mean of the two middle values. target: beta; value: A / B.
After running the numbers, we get 1.02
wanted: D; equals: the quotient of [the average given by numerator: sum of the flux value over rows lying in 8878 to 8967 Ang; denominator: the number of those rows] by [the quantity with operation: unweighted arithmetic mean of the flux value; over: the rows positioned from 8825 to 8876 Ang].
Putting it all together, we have 0.973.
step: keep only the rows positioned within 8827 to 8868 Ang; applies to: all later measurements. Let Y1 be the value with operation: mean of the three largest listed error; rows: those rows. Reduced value 2.37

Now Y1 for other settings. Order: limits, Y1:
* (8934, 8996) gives 1.60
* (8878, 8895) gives 1.63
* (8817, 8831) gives 2.12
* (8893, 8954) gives 1.70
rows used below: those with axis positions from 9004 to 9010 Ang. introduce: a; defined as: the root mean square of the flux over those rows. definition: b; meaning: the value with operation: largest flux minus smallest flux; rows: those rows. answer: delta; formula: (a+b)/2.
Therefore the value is 5.66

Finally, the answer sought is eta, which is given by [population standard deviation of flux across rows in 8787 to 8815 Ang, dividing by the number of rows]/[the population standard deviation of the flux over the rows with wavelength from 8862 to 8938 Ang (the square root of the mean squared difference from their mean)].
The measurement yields 0.5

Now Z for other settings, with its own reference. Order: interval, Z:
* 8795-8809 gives 8802.02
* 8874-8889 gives 8881.42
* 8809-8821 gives 8818.25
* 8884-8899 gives 8893.70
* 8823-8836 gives 8834.51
